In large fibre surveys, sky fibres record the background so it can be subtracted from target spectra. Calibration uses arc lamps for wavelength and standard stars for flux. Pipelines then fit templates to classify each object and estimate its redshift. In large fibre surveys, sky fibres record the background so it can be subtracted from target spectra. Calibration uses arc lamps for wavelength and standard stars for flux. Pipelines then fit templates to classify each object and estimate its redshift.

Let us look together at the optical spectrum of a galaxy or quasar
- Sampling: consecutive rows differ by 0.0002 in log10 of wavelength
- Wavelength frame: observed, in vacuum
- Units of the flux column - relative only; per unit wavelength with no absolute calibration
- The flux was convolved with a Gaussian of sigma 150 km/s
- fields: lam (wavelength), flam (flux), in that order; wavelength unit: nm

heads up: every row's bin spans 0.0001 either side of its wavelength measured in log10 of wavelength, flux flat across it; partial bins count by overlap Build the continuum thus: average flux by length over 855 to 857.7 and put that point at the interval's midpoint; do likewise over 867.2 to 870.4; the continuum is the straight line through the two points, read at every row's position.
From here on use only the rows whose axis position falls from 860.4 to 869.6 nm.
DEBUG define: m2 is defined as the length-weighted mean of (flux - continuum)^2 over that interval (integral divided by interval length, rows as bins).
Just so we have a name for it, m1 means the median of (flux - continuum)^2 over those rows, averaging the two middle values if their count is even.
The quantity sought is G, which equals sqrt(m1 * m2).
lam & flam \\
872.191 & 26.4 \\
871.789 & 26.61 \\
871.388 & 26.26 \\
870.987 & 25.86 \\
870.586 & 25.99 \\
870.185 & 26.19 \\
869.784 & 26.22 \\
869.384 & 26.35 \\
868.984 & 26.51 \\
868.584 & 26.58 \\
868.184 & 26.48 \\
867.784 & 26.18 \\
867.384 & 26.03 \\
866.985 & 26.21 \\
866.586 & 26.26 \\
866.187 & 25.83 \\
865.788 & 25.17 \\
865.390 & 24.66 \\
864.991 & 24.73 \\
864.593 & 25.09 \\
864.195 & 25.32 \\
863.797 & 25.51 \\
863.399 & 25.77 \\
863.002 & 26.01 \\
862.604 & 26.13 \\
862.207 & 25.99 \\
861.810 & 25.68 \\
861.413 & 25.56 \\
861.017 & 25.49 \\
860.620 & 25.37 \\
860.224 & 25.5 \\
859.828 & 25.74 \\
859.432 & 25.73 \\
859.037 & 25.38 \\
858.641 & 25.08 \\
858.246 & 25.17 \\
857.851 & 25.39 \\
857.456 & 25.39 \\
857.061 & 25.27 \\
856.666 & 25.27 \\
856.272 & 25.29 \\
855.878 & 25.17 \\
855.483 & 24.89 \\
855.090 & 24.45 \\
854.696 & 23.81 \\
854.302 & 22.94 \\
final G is 0.11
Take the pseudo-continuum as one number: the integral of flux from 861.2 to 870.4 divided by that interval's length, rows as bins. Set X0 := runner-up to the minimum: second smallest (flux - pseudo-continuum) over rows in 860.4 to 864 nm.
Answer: -0.36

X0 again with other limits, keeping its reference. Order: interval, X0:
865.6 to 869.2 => -0.02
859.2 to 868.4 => -1.12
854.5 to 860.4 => -1.40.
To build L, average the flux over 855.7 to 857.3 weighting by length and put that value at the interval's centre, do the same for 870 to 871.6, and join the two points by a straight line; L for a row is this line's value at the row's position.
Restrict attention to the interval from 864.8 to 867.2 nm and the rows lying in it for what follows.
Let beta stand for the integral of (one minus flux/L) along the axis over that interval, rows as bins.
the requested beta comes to 0.030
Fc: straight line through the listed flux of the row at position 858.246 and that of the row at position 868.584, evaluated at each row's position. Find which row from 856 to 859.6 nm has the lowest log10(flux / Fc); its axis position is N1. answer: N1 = 858.641 nm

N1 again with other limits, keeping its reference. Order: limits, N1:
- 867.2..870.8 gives 870.586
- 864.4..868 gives 865.390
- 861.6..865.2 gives 864.991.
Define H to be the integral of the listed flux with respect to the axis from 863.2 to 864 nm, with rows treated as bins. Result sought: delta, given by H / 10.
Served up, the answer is 2.05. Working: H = 20.5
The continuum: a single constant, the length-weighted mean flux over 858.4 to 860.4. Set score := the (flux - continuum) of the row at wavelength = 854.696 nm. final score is -1.7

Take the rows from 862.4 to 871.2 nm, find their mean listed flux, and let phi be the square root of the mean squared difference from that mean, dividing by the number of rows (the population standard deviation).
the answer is 0.55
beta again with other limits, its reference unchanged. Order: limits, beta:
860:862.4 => -0.007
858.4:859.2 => 0.005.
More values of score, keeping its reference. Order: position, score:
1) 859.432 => 0.2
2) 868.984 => 1.0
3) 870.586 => 0.5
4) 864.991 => -0.8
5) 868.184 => 1.0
